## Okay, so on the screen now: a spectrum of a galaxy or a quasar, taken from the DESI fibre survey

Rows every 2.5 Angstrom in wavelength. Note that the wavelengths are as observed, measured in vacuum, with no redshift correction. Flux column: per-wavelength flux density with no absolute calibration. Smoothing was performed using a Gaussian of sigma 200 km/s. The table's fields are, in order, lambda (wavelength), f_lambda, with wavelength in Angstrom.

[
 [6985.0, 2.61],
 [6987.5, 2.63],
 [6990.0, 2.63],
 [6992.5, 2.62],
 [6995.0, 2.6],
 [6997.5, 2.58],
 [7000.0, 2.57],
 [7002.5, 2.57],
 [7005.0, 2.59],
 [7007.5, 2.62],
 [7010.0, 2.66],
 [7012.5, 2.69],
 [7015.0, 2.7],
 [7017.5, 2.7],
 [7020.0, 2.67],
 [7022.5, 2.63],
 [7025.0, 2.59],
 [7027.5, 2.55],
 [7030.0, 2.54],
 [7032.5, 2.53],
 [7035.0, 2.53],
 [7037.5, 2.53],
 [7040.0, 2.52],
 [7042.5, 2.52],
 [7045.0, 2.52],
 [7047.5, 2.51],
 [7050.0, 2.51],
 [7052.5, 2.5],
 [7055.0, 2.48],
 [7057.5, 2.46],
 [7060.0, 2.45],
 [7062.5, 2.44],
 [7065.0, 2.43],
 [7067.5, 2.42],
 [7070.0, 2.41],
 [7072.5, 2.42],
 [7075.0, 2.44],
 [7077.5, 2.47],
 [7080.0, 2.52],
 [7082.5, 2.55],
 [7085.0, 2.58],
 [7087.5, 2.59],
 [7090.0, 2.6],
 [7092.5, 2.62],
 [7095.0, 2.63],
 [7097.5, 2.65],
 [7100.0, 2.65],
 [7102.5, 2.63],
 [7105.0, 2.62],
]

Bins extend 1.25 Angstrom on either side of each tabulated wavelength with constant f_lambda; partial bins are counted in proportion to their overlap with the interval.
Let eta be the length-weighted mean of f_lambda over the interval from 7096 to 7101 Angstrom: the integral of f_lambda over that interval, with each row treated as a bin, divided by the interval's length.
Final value 2.65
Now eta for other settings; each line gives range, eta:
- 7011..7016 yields 2.69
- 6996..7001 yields 2.58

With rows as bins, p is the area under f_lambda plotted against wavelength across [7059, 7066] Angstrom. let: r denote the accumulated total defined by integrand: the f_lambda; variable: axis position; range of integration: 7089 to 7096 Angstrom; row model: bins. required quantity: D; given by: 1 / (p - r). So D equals -0.8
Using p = 17.1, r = 18.3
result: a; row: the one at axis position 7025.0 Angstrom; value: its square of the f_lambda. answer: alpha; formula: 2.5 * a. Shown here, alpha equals 16.8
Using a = 6.71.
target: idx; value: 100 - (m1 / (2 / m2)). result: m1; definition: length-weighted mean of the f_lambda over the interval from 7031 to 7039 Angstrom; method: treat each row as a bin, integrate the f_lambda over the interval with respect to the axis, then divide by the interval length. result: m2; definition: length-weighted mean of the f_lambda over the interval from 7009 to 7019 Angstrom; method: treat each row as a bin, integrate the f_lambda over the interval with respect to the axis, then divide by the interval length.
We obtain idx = 96.6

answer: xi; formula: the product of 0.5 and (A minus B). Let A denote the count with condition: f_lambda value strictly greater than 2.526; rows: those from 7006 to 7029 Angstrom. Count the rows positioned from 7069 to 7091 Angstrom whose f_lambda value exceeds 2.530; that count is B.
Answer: 2.5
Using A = 9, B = 4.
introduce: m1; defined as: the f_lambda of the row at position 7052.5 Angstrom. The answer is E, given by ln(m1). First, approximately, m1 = 2.5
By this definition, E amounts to 0.916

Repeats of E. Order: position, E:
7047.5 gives 0.920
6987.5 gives 0.967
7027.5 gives 0.936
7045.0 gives 0.924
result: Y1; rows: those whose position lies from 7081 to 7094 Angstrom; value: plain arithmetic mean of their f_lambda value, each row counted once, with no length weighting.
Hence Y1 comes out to 2.59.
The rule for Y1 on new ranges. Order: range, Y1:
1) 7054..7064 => 2.46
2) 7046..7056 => 2.50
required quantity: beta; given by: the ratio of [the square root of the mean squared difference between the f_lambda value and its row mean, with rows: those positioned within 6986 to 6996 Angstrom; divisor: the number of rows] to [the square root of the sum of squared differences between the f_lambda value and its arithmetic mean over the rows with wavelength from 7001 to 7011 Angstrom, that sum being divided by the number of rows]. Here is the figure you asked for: 0.4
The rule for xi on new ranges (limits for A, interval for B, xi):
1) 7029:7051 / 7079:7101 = -2.0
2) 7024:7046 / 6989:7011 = -1.5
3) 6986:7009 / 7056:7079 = 4.5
